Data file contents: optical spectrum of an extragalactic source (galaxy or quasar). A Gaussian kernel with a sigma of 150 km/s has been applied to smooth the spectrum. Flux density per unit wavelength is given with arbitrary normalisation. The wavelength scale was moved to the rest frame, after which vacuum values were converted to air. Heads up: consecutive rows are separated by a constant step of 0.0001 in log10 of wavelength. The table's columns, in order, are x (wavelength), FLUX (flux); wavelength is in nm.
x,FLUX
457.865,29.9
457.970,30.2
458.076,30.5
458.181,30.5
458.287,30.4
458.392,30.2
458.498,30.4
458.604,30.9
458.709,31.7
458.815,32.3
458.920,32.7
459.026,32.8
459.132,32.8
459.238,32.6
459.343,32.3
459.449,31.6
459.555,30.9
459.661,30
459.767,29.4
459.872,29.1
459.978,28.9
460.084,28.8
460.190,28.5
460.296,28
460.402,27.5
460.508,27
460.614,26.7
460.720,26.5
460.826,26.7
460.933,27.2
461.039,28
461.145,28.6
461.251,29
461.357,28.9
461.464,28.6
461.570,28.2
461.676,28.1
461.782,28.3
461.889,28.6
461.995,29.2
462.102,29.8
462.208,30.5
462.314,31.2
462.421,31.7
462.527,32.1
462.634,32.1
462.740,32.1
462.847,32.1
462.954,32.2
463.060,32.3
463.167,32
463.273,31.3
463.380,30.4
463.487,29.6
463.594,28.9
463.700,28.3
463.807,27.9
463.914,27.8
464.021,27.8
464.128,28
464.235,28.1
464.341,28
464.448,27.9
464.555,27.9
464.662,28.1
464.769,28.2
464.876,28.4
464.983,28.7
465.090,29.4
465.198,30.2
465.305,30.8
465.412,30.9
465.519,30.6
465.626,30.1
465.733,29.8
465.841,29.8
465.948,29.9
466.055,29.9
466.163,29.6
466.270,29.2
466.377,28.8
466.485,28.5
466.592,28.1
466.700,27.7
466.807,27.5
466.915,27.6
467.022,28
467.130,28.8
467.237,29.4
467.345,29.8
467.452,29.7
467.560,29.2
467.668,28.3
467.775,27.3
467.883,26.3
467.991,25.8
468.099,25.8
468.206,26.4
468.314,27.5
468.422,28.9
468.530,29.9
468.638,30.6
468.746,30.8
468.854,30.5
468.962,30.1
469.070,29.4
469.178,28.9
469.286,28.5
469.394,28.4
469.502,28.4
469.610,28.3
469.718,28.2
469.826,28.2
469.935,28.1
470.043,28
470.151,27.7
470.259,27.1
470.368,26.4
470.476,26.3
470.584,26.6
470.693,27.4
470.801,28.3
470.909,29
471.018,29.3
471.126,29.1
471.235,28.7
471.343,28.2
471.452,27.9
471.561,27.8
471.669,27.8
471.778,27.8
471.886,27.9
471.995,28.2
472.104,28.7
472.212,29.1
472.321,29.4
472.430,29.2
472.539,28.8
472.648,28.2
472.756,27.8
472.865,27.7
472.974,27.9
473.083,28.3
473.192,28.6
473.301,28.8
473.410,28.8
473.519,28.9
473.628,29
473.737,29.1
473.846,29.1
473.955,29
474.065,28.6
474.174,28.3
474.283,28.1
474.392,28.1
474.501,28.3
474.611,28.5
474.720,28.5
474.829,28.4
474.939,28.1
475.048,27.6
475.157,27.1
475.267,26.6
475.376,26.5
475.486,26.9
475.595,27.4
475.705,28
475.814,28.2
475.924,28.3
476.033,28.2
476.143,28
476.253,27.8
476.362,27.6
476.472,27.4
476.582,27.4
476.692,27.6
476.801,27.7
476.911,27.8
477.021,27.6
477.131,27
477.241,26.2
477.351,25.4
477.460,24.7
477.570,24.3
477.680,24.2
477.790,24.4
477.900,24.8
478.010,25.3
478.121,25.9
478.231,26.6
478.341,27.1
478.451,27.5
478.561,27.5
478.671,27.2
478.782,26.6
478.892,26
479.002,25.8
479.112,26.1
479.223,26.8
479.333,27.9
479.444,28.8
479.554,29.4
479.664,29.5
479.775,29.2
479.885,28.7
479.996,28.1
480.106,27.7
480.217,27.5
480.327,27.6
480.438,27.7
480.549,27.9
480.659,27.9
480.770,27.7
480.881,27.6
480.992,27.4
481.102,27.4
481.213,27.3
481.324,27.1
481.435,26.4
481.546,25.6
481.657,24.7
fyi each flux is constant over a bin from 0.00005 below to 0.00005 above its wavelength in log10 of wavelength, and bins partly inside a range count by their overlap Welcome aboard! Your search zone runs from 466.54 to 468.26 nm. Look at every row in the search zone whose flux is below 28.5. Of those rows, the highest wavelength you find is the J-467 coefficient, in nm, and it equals 468.206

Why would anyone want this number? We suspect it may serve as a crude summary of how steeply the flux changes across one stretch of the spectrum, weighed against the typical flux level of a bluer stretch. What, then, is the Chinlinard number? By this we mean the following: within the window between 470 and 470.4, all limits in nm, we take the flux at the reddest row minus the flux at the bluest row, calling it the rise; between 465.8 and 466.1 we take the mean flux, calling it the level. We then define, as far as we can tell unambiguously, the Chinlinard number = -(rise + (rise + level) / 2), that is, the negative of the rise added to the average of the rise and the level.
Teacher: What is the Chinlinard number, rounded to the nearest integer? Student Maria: -13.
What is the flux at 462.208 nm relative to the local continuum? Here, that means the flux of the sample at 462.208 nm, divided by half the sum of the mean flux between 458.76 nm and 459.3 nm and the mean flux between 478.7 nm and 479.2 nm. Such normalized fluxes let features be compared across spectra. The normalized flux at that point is 1.04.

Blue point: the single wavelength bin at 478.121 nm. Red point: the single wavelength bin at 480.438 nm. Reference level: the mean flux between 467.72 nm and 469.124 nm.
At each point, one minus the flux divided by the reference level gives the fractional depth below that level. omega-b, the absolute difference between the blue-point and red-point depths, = 0.063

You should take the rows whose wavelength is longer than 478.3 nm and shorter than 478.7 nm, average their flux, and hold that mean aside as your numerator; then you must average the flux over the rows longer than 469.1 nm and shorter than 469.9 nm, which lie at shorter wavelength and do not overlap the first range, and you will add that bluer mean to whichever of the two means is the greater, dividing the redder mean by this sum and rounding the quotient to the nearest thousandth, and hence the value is 0.481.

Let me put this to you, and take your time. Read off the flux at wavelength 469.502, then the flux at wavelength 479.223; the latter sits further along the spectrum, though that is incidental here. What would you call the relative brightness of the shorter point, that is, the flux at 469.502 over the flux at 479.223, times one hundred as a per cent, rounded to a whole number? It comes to 106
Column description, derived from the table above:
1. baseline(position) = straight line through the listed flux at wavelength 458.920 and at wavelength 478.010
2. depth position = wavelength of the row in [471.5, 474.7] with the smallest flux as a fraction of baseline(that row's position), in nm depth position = 471.561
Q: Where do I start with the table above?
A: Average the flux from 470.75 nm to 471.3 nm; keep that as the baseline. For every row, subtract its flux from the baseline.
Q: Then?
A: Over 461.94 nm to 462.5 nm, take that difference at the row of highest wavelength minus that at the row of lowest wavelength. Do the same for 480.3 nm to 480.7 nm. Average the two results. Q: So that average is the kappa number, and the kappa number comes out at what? -1.4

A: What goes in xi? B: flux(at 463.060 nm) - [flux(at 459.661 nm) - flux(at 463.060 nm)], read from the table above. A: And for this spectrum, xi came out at 35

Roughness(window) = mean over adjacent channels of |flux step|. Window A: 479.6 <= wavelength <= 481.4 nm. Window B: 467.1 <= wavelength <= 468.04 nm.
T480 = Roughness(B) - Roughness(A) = 0.41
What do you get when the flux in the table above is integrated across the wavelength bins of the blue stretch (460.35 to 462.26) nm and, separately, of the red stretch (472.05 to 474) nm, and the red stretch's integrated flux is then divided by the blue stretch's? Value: 1.04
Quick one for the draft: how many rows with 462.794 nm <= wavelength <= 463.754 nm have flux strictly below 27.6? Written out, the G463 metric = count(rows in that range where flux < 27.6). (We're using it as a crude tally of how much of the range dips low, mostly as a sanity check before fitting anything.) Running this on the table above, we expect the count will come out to 0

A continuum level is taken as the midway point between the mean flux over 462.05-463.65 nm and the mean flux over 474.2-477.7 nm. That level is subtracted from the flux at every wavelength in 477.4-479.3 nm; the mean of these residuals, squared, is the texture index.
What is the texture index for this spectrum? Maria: 11.1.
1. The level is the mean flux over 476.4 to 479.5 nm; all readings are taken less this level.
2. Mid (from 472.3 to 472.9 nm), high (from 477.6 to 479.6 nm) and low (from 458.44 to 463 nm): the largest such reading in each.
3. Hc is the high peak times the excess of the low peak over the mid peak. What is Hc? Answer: 10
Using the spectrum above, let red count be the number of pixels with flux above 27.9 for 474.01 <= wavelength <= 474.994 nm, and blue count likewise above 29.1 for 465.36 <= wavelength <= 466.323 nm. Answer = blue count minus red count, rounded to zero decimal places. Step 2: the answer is 0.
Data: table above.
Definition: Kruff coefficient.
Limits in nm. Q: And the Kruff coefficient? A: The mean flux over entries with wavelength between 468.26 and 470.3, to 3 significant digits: 28.8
